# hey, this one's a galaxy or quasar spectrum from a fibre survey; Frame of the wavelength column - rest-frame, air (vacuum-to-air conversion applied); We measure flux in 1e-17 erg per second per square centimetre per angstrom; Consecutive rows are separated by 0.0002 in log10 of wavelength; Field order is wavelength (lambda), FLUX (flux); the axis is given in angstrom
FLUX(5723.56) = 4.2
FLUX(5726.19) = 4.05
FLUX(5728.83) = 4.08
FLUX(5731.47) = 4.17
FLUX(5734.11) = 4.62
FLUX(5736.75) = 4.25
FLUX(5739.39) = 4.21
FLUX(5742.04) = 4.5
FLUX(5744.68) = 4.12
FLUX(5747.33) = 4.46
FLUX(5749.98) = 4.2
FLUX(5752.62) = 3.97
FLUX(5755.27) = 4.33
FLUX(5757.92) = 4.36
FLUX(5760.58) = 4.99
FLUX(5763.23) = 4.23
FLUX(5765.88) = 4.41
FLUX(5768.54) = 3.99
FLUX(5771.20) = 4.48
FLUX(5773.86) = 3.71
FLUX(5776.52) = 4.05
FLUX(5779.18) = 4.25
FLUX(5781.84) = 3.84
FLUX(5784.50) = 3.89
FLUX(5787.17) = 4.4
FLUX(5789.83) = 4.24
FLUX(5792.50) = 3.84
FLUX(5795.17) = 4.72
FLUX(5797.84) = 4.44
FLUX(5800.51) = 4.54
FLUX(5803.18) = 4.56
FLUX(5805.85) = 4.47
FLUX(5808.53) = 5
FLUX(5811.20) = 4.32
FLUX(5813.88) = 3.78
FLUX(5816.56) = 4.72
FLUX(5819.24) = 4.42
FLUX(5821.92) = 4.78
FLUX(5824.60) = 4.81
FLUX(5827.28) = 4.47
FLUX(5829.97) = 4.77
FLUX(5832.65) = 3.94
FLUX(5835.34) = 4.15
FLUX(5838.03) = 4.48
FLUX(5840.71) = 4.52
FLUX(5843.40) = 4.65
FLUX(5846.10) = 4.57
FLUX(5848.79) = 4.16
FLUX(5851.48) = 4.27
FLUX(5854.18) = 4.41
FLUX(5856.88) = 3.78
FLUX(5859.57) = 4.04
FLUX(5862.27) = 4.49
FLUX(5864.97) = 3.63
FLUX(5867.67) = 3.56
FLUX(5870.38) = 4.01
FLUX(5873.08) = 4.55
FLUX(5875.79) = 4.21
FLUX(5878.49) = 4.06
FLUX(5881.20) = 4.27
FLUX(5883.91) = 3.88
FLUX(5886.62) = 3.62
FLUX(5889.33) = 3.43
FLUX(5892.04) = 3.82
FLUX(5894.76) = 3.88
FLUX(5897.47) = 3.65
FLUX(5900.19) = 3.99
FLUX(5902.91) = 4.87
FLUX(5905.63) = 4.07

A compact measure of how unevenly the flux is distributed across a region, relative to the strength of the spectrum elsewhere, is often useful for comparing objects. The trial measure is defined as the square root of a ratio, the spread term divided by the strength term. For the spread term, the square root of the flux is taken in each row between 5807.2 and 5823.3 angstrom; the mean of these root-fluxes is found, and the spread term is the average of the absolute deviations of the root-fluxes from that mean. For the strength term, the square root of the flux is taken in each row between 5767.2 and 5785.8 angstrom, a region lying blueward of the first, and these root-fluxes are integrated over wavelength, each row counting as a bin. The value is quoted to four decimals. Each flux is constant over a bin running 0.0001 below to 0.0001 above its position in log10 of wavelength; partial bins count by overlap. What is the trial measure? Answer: 0.0458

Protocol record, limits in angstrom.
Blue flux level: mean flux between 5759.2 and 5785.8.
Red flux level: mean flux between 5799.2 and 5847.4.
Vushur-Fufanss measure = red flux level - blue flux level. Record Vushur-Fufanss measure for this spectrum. 0.31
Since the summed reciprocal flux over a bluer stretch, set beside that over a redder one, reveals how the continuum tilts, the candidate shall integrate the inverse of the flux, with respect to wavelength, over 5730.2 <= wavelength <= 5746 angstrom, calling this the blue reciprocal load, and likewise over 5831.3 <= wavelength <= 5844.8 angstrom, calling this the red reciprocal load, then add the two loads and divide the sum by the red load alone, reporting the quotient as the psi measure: 2.2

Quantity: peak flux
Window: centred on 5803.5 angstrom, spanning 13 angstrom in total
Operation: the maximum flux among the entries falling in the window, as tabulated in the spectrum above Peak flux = 5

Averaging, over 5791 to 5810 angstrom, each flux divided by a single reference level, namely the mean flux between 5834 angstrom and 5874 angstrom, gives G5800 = 1.07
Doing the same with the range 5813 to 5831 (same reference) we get 1.08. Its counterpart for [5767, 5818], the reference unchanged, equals 1.01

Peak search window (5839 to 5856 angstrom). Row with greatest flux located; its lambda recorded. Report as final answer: 5843.40 angstrom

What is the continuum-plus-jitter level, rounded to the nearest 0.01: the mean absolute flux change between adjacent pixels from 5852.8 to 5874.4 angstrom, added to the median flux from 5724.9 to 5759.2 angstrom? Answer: 4.68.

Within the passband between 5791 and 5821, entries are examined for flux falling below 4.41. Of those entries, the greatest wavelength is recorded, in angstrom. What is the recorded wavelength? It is 5813.88 angstrom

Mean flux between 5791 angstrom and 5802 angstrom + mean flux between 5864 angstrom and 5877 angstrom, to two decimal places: 8.38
